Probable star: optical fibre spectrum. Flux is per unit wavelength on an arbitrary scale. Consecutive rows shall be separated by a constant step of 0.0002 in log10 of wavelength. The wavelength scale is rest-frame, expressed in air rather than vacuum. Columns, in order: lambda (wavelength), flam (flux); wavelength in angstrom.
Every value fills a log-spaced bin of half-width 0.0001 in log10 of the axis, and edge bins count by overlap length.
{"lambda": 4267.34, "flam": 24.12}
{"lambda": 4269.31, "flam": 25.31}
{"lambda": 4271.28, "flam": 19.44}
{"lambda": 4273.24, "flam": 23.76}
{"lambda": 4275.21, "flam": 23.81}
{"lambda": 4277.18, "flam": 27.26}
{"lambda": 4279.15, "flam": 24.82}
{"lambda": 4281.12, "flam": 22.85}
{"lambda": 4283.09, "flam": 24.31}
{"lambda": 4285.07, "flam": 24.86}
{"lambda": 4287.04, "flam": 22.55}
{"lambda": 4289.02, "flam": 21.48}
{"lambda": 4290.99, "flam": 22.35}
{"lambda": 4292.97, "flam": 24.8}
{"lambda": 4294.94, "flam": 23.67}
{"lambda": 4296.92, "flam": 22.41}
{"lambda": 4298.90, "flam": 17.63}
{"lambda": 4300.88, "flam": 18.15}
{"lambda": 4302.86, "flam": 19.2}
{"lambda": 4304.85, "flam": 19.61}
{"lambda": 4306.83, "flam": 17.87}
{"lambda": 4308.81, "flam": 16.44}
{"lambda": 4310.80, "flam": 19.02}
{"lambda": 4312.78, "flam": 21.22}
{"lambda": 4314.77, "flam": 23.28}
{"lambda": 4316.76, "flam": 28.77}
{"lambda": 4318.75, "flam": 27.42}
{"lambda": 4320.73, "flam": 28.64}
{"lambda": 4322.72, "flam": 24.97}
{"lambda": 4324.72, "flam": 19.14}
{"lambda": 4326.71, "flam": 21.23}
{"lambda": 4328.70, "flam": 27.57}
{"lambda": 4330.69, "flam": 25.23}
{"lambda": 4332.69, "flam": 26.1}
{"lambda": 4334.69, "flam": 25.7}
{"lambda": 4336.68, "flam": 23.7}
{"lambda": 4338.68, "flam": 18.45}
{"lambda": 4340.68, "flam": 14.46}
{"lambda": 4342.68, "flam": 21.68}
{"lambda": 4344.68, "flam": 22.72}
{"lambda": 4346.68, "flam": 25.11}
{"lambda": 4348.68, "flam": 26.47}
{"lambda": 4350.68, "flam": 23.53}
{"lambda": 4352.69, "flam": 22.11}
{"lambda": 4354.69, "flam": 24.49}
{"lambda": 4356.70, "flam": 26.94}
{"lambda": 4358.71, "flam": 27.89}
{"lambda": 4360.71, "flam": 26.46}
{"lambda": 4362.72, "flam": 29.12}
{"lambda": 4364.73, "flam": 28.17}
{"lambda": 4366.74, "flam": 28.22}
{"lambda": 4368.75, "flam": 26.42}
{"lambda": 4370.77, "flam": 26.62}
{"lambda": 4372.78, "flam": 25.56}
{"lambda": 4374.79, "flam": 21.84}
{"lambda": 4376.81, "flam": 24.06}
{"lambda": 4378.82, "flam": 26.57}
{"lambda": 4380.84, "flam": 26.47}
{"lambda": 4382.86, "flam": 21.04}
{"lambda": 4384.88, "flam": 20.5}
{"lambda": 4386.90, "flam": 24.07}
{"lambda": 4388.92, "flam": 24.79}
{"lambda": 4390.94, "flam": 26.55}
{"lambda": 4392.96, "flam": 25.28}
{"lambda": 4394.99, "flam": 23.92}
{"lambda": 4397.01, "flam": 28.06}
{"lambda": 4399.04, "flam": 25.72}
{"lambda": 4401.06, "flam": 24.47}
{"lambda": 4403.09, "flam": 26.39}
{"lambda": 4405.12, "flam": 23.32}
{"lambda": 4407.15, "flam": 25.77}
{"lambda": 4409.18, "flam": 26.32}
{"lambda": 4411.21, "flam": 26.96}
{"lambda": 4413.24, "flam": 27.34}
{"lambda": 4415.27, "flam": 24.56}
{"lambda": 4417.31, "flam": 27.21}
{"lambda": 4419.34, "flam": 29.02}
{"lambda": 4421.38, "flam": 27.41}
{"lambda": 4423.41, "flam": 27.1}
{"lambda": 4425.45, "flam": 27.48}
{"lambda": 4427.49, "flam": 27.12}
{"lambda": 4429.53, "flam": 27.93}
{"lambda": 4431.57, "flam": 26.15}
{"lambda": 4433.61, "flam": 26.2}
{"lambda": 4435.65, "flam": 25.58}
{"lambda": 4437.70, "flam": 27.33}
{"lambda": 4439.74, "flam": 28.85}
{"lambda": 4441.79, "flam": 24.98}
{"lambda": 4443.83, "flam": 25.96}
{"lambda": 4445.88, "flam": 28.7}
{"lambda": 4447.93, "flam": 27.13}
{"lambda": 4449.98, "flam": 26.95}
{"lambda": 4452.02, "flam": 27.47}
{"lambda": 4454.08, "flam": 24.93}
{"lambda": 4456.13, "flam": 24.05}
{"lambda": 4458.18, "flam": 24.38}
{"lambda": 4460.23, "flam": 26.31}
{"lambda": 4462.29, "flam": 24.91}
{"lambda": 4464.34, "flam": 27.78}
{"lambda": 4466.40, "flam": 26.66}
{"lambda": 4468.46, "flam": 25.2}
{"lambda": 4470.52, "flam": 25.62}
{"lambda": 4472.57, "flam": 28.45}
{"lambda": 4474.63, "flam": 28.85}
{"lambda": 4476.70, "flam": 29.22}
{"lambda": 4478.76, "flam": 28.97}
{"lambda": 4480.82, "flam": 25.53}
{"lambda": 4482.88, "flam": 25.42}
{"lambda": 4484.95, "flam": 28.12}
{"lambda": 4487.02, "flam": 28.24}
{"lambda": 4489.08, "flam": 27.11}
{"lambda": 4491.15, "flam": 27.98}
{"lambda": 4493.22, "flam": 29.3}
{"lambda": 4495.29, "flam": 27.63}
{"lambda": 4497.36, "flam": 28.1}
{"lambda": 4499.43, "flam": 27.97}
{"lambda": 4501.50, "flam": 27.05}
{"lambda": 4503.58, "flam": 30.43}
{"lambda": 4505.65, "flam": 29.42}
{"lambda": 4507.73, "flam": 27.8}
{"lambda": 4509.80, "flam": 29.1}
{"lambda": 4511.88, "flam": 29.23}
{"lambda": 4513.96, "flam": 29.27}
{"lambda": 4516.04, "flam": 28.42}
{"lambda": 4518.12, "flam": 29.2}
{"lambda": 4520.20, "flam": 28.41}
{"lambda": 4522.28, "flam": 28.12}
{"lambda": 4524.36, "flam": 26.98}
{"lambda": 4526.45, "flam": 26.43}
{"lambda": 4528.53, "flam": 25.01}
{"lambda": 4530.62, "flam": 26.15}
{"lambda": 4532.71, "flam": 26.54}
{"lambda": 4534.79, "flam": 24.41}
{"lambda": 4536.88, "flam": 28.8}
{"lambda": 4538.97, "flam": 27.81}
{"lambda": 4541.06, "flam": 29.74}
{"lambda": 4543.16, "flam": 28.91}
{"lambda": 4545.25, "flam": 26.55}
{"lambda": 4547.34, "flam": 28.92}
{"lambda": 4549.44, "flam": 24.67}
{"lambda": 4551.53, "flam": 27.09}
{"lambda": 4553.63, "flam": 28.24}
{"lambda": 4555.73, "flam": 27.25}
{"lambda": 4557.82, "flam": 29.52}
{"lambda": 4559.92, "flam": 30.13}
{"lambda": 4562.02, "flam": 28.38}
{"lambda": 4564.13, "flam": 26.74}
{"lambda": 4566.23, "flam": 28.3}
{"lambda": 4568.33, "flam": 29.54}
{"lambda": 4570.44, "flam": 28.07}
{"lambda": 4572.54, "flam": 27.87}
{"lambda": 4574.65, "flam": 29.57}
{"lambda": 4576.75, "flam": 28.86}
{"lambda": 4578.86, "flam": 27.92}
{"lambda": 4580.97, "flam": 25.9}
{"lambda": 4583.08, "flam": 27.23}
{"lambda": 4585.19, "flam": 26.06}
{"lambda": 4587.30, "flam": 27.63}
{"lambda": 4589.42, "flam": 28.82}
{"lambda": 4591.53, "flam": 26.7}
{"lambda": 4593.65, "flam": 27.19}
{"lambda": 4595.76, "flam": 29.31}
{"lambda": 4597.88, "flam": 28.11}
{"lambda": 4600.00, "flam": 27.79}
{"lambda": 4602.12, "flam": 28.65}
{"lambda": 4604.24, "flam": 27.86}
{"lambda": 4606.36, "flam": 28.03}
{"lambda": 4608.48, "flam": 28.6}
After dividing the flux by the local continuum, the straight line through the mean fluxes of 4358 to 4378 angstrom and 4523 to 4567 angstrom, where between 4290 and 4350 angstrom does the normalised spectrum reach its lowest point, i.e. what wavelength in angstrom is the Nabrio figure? 4340.68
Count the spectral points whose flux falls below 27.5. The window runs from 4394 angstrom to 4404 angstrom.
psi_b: 4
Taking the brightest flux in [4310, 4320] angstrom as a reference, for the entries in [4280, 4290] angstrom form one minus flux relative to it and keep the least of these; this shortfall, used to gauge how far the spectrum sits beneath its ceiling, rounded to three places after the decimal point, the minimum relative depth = 0.136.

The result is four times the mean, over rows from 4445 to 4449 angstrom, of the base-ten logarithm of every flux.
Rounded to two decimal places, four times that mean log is 5.78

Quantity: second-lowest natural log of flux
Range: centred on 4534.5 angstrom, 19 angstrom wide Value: 3.22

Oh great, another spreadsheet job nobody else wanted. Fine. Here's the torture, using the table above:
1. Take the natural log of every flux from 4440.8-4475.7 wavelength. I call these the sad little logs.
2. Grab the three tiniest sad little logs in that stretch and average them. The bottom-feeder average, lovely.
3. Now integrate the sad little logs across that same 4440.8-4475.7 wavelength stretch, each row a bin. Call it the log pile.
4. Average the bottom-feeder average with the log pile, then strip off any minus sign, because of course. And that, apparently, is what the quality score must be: 59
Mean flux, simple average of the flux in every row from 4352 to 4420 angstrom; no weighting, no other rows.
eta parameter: 25.7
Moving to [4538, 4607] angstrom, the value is 28.0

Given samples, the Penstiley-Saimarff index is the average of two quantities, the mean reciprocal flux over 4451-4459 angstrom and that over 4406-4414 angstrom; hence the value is 0.0387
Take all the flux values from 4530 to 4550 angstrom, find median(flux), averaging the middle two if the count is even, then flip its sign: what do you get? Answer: -27.2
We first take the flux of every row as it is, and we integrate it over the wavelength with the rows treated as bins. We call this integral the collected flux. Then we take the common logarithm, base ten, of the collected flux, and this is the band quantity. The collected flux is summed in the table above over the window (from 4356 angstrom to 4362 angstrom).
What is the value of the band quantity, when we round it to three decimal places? 2.213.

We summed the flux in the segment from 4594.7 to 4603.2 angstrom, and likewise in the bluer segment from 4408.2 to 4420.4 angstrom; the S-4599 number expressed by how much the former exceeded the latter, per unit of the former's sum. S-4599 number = -0.42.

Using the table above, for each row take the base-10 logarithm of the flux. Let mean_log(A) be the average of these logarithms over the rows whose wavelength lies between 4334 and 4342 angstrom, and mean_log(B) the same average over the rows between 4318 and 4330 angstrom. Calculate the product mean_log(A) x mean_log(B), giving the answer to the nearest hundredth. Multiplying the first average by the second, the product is 1.81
